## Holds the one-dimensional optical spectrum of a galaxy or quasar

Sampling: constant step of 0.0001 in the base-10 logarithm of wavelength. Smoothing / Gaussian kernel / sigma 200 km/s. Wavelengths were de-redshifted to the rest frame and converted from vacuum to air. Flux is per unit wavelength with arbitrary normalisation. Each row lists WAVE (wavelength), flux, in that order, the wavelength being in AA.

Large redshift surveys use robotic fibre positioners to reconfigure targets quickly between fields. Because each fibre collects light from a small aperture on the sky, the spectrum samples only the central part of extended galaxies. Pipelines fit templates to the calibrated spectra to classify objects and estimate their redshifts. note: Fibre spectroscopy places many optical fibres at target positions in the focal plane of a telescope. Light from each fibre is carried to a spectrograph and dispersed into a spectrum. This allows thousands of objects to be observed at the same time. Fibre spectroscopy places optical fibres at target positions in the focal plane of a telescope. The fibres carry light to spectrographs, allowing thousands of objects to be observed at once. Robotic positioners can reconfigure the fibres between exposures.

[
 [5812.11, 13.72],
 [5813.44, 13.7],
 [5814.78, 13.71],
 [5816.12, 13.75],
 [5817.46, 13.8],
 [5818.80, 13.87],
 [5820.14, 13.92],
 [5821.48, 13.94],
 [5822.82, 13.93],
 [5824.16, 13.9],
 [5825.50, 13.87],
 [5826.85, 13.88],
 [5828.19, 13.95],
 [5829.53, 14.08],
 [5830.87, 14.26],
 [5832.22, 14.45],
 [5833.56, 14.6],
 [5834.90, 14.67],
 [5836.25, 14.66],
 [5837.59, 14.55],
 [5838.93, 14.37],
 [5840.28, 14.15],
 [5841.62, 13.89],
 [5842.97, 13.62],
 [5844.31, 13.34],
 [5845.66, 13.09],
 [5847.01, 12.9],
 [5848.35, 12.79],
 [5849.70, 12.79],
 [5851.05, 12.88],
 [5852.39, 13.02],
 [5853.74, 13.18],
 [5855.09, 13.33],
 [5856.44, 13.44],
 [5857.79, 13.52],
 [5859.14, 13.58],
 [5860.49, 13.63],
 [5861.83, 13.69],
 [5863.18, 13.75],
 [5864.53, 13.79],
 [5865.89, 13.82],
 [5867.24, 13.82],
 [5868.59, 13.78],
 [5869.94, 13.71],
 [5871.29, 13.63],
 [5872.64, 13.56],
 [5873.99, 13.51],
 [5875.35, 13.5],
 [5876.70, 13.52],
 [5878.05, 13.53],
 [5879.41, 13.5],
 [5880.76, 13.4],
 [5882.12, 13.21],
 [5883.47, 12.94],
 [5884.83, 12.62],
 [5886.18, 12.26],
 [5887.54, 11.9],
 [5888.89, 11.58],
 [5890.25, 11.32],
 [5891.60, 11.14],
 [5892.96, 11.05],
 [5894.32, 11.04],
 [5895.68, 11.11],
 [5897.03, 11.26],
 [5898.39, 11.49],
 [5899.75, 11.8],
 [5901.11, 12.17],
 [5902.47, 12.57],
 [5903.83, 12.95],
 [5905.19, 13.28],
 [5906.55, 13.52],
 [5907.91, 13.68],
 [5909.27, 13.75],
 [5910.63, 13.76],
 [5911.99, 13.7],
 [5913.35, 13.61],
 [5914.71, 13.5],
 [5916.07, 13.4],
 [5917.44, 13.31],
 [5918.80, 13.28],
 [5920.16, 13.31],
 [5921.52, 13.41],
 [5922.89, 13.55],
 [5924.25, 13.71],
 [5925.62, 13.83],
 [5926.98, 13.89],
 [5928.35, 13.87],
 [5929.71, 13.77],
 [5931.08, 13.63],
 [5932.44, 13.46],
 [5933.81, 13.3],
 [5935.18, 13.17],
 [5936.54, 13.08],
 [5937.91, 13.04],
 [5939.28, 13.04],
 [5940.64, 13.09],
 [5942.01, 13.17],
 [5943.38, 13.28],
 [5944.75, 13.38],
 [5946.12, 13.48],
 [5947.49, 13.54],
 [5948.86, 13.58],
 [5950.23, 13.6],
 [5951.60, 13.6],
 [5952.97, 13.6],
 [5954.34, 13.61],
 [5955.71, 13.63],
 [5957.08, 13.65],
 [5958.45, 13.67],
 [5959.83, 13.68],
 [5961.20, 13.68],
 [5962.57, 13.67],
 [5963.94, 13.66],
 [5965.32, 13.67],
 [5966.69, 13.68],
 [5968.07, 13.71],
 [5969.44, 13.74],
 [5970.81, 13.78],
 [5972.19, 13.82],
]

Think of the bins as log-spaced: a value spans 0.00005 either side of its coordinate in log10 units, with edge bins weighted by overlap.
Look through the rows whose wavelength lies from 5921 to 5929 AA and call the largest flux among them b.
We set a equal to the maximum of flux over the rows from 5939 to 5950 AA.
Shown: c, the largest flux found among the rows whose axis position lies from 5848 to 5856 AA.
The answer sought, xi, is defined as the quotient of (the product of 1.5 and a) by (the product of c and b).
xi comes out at 0.110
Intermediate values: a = 13.58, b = 13.89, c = 13.33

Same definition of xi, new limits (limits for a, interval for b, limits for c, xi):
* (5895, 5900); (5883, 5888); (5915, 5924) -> 0.101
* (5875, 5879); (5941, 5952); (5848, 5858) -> 0.110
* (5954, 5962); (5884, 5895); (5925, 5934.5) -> 0.117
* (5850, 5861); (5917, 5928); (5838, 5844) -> 0.102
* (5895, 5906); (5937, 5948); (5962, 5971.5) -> 0.107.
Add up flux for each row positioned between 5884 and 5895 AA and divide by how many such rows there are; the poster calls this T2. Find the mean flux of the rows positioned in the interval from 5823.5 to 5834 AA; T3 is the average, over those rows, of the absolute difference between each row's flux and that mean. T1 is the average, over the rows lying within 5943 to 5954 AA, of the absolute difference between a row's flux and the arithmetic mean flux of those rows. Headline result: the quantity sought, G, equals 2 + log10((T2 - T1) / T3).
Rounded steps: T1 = 0.10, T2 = 11.6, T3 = 0.23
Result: 3.69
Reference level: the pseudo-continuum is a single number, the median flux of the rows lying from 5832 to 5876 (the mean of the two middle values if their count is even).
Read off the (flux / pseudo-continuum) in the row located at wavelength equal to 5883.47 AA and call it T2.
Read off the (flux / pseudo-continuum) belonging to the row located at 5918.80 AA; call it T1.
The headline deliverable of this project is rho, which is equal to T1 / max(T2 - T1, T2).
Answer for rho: 1.03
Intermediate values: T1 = 0.97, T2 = 0.949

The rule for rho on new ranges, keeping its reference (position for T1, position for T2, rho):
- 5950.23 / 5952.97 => 1.00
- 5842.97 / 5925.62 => 0.98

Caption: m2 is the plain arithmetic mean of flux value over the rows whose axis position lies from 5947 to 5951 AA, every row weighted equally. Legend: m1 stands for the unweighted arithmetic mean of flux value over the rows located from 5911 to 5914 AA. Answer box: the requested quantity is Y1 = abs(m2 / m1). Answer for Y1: 0.99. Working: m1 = 13.7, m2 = 13.6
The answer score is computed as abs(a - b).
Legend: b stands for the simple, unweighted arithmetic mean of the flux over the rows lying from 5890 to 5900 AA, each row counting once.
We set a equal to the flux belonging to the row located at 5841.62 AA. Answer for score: 2.6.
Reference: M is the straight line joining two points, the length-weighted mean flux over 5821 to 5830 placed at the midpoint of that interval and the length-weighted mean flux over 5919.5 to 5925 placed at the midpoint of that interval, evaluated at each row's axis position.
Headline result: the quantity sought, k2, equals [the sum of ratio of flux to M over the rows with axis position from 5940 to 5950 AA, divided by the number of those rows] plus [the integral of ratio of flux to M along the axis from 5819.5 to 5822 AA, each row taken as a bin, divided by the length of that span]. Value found 2.00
